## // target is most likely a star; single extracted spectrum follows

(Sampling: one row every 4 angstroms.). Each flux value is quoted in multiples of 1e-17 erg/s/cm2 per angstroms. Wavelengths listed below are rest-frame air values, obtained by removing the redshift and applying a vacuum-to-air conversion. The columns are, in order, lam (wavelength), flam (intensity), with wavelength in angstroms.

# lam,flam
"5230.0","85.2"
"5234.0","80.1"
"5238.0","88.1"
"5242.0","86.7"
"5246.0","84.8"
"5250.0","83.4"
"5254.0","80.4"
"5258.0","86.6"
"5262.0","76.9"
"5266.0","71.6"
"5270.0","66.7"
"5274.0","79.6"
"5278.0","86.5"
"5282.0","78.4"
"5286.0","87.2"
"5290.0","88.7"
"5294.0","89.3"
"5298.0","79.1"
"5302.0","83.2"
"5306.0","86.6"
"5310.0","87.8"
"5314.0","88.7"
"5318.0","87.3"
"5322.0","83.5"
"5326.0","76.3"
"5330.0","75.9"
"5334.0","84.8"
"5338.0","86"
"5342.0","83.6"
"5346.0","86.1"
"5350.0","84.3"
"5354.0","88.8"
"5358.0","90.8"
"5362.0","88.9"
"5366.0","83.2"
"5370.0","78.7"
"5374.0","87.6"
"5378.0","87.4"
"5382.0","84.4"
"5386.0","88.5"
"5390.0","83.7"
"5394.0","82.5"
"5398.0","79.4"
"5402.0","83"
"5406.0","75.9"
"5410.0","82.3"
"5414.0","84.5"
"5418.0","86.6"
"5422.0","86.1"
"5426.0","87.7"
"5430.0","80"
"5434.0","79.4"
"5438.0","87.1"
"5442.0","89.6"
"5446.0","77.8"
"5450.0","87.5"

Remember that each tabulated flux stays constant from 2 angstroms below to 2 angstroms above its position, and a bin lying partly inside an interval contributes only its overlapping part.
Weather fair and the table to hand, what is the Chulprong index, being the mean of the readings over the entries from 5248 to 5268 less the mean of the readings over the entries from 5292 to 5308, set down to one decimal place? -4.8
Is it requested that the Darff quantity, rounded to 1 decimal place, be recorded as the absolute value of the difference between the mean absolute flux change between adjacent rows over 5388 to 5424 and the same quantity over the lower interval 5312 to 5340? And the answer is 0.5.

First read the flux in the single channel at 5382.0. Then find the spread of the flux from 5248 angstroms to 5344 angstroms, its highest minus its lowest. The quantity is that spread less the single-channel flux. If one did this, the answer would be -62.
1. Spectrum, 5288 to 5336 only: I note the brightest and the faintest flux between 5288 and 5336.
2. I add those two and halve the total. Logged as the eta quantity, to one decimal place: 82.6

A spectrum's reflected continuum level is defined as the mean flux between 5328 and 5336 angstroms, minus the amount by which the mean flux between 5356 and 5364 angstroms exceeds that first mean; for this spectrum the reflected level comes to 71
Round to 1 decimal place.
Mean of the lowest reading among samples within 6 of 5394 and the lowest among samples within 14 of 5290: 78.9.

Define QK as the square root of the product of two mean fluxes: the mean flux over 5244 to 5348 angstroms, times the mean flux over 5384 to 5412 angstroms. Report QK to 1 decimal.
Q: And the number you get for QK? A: 82.4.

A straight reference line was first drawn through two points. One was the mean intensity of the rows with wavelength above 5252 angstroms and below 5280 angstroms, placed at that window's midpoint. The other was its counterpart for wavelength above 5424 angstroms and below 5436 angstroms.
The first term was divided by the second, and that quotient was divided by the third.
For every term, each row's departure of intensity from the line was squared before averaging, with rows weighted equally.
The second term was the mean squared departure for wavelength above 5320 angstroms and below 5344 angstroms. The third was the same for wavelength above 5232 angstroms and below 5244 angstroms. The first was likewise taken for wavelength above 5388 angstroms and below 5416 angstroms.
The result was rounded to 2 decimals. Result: 0.01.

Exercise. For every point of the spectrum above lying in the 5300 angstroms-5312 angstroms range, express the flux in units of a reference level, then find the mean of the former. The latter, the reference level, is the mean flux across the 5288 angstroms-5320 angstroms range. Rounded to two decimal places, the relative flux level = 0.99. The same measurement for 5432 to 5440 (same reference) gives 0.96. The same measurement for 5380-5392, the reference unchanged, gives 0.99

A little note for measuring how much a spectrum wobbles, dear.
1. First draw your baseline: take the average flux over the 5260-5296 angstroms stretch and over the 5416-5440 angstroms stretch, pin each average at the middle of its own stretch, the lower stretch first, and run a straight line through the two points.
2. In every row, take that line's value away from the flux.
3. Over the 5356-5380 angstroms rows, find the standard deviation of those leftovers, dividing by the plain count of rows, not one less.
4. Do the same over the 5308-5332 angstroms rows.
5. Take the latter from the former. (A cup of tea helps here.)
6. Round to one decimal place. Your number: -1.4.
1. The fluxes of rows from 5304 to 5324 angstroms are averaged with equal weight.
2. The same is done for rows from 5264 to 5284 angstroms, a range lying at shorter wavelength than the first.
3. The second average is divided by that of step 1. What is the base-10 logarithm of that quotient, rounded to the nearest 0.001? -0.054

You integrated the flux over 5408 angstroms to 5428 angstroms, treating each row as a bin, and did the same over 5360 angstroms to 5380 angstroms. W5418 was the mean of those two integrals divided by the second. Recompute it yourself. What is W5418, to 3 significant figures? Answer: 1.00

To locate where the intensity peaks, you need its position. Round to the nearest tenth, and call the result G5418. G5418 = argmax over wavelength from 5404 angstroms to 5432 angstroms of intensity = 5426.0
